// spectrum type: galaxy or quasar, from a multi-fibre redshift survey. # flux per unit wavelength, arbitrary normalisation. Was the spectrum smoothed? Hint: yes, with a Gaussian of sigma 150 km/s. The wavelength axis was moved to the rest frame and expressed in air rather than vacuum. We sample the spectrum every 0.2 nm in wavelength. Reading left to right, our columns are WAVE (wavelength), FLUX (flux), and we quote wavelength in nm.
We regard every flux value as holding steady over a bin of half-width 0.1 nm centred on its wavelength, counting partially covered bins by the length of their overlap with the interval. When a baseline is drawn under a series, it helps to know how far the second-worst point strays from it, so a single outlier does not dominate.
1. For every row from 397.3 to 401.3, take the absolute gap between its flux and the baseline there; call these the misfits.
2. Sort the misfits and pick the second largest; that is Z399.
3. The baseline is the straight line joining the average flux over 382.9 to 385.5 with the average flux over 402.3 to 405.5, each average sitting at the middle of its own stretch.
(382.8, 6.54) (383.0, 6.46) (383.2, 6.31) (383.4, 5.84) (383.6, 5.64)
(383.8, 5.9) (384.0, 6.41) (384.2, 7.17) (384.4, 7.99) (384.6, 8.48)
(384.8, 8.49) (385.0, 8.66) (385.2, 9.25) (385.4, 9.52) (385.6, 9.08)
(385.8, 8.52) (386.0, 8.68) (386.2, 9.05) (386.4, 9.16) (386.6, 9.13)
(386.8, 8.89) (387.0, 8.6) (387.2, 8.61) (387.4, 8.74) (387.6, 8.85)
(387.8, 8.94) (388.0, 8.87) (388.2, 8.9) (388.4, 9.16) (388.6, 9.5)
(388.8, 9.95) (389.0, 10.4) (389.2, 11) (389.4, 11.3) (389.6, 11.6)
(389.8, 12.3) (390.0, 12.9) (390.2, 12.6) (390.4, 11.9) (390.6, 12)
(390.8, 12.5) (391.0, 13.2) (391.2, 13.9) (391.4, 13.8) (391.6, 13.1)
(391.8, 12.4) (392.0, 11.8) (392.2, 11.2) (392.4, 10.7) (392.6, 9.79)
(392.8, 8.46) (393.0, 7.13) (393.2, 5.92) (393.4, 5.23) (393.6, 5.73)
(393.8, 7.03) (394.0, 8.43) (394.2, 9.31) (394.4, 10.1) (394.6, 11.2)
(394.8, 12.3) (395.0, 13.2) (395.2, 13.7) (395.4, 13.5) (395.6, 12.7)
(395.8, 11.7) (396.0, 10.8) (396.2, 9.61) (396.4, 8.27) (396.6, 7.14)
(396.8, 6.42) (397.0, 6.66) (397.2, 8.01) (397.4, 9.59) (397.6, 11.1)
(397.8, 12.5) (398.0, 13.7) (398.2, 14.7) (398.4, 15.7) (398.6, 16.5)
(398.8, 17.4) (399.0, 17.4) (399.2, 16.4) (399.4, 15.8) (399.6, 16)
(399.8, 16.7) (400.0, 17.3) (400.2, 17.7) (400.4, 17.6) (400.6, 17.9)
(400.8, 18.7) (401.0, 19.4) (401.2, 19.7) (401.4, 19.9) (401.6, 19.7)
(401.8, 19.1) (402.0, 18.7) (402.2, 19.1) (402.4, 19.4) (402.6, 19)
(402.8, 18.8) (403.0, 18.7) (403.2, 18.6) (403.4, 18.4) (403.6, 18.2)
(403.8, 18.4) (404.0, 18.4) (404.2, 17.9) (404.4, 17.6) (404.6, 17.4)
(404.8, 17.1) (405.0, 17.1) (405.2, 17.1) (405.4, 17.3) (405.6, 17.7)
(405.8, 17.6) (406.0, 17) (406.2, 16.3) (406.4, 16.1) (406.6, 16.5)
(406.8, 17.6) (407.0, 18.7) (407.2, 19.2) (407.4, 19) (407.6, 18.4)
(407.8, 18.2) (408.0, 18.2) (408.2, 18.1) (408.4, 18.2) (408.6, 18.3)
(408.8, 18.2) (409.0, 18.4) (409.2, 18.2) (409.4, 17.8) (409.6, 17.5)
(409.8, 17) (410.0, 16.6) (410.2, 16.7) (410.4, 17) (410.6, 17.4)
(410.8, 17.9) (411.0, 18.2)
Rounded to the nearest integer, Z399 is 4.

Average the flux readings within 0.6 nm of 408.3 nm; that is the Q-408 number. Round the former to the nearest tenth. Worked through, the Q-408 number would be 18.2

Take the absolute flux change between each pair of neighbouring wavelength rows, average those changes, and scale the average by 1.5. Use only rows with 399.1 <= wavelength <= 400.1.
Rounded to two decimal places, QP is 0.79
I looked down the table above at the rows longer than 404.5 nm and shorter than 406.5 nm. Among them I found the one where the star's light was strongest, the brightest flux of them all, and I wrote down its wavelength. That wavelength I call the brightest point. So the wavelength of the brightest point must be 405.6 nm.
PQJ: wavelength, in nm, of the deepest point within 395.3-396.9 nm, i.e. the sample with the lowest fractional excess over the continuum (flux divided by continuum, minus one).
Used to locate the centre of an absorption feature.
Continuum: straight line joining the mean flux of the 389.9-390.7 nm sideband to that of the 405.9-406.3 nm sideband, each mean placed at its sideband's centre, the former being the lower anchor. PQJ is 396.8 nm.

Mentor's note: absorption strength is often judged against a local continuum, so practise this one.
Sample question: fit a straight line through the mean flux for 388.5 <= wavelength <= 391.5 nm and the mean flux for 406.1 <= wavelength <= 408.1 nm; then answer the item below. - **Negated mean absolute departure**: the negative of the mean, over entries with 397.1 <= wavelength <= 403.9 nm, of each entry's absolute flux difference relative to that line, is -2.4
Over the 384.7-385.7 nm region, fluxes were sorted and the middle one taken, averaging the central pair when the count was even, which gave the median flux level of 9.1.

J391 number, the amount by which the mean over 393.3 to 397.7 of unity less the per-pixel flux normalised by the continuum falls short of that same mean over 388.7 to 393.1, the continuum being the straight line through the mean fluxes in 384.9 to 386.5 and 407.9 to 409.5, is -0.3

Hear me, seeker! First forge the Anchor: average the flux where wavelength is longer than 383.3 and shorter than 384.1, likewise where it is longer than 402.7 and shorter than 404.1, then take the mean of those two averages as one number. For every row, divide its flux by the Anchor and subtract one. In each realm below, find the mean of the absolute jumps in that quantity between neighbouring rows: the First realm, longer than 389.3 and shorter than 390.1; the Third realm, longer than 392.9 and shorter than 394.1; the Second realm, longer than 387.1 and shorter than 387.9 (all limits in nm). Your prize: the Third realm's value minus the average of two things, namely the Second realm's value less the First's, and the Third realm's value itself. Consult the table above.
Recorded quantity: 0.06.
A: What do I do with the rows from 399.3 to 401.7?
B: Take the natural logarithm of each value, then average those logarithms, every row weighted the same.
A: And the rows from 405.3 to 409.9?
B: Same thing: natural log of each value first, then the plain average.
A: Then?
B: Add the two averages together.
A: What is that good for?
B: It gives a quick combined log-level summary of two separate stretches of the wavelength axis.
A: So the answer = 5.8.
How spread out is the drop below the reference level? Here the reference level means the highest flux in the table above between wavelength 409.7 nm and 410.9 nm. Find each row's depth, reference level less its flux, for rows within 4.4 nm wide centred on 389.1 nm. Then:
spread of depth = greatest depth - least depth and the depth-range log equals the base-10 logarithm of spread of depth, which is 0.7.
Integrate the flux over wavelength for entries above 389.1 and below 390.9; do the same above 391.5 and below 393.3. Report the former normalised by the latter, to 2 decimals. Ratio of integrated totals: 1.19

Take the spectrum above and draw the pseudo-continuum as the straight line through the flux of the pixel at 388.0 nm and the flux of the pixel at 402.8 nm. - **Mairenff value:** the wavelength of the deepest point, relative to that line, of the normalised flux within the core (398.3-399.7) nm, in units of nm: 399.4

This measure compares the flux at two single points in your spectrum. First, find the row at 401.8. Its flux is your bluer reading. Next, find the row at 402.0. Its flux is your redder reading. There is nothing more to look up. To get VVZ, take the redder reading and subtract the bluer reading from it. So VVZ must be 0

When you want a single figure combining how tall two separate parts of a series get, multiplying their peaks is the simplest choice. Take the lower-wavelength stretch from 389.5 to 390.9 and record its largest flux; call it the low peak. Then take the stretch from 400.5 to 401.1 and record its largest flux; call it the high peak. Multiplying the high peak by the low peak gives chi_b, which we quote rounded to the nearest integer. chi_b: 250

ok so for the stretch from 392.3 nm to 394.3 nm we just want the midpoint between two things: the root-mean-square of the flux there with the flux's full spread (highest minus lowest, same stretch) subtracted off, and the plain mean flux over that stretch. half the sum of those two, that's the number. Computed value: 5.1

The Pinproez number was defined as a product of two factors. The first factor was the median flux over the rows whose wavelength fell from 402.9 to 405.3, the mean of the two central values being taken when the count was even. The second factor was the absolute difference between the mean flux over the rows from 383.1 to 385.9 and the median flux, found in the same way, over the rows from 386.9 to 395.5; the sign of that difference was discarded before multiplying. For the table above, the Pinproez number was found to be 55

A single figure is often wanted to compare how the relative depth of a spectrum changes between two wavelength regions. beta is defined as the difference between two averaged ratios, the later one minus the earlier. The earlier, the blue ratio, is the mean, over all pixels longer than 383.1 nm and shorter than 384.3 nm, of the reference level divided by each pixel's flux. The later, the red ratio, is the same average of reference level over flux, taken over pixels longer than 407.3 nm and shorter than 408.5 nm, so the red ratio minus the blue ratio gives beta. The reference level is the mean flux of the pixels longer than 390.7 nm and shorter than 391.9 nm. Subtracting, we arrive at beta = -1.4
